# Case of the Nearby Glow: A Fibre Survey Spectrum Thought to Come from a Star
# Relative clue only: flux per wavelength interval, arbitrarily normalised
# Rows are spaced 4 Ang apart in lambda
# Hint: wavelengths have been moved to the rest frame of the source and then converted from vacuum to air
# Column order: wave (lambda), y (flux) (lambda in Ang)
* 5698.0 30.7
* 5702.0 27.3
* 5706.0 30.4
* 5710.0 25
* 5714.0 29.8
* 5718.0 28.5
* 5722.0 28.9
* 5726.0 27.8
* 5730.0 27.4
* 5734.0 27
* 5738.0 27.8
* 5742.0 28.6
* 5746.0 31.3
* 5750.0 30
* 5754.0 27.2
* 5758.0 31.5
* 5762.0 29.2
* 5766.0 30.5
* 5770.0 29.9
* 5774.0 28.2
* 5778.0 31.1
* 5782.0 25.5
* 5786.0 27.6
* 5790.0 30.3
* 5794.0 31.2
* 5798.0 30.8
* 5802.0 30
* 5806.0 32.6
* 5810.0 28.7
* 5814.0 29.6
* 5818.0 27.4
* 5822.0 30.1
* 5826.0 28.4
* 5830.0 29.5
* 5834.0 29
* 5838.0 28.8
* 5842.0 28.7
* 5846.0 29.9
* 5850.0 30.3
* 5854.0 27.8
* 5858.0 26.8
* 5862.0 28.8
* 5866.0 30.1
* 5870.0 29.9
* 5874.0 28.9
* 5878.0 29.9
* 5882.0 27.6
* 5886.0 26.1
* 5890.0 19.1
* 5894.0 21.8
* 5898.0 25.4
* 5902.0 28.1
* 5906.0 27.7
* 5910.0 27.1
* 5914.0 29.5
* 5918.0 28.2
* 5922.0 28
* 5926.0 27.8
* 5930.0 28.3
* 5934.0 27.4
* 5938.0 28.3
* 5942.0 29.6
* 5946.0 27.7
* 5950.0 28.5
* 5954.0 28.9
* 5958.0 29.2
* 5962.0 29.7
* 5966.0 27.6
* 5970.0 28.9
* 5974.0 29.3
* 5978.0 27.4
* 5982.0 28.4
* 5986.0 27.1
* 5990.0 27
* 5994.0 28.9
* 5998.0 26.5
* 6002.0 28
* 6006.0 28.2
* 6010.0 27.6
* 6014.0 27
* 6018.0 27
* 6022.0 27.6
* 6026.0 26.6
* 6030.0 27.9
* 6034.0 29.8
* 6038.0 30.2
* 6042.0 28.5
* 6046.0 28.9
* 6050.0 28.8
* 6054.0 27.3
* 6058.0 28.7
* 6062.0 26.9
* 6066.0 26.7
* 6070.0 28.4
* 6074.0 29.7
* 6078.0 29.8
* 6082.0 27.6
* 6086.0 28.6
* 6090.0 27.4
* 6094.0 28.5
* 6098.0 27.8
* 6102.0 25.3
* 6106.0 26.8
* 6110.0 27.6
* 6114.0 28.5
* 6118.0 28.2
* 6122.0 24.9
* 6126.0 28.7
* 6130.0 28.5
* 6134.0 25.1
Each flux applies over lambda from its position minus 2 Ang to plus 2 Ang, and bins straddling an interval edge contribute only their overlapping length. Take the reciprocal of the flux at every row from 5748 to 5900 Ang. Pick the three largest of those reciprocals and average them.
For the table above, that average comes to 0.0459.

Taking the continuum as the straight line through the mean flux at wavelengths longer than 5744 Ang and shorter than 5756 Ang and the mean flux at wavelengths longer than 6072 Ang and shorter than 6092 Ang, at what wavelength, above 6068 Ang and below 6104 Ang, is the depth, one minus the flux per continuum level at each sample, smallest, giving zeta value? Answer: 6078.0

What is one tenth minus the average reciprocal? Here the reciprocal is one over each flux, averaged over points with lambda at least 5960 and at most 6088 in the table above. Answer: 0.0644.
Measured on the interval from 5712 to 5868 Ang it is 0.0656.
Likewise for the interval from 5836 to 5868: 0.0653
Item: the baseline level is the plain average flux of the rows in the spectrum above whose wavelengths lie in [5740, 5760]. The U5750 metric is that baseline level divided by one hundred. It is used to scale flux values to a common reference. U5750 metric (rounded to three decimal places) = 0.297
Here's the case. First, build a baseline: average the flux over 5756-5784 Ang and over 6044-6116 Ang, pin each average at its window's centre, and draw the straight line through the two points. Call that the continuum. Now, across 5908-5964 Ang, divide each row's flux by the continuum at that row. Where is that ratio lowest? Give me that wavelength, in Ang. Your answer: 5910.0 Ang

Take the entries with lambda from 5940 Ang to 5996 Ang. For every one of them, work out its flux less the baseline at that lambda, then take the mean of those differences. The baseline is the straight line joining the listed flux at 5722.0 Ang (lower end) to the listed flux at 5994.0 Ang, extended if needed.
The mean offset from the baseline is -0.46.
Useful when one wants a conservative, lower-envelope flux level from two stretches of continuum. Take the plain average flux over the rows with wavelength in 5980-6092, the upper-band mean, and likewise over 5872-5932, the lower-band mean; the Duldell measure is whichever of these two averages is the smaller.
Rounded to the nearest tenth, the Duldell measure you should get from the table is 26.9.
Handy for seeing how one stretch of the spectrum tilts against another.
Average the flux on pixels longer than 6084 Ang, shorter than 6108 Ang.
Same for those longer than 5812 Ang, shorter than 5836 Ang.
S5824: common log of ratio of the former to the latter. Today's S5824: -0.025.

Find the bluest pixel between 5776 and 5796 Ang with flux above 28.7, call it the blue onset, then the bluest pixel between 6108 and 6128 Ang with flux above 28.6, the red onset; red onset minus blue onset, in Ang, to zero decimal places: 348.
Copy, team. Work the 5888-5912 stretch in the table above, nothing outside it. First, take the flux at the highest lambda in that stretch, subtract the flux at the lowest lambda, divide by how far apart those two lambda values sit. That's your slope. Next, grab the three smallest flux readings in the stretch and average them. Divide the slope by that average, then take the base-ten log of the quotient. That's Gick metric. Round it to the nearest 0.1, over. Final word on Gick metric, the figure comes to -1.7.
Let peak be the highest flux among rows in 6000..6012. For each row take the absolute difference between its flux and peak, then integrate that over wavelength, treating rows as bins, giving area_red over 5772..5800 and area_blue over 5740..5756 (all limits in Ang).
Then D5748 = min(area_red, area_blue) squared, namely 635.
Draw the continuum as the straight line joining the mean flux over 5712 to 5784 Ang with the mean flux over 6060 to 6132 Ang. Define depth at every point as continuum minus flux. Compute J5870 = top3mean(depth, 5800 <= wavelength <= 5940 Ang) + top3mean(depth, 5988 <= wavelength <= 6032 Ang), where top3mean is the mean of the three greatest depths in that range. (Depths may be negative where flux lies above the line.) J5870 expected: 8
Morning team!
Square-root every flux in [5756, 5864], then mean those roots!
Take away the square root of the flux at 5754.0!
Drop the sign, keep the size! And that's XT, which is 0.20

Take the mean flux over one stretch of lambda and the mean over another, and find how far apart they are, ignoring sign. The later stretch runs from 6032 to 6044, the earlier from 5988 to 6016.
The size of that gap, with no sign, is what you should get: 1.9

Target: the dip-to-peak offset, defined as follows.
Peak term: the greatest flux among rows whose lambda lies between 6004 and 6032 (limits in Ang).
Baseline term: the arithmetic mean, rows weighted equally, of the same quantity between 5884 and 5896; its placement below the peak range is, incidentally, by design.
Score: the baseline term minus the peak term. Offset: -5.9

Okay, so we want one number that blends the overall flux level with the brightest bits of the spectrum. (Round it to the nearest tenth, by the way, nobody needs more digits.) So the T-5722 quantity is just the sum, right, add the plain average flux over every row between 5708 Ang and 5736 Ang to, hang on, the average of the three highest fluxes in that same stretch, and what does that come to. 56.8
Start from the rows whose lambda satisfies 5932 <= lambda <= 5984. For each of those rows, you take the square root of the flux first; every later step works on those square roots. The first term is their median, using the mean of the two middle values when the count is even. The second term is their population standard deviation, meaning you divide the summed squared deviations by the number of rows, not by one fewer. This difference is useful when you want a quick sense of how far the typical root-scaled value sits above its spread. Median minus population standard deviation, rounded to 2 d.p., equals 5.27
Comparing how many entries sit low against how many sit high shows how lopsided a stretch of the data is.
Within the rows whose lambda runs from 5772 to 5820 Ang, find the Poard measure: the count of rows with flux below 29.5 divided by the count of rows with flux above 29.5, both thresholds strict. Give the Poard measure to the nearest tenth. 0.7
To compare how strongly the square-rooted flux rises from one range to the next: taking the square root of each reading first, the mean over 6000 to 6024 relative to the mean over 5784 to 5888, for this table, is 0.97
